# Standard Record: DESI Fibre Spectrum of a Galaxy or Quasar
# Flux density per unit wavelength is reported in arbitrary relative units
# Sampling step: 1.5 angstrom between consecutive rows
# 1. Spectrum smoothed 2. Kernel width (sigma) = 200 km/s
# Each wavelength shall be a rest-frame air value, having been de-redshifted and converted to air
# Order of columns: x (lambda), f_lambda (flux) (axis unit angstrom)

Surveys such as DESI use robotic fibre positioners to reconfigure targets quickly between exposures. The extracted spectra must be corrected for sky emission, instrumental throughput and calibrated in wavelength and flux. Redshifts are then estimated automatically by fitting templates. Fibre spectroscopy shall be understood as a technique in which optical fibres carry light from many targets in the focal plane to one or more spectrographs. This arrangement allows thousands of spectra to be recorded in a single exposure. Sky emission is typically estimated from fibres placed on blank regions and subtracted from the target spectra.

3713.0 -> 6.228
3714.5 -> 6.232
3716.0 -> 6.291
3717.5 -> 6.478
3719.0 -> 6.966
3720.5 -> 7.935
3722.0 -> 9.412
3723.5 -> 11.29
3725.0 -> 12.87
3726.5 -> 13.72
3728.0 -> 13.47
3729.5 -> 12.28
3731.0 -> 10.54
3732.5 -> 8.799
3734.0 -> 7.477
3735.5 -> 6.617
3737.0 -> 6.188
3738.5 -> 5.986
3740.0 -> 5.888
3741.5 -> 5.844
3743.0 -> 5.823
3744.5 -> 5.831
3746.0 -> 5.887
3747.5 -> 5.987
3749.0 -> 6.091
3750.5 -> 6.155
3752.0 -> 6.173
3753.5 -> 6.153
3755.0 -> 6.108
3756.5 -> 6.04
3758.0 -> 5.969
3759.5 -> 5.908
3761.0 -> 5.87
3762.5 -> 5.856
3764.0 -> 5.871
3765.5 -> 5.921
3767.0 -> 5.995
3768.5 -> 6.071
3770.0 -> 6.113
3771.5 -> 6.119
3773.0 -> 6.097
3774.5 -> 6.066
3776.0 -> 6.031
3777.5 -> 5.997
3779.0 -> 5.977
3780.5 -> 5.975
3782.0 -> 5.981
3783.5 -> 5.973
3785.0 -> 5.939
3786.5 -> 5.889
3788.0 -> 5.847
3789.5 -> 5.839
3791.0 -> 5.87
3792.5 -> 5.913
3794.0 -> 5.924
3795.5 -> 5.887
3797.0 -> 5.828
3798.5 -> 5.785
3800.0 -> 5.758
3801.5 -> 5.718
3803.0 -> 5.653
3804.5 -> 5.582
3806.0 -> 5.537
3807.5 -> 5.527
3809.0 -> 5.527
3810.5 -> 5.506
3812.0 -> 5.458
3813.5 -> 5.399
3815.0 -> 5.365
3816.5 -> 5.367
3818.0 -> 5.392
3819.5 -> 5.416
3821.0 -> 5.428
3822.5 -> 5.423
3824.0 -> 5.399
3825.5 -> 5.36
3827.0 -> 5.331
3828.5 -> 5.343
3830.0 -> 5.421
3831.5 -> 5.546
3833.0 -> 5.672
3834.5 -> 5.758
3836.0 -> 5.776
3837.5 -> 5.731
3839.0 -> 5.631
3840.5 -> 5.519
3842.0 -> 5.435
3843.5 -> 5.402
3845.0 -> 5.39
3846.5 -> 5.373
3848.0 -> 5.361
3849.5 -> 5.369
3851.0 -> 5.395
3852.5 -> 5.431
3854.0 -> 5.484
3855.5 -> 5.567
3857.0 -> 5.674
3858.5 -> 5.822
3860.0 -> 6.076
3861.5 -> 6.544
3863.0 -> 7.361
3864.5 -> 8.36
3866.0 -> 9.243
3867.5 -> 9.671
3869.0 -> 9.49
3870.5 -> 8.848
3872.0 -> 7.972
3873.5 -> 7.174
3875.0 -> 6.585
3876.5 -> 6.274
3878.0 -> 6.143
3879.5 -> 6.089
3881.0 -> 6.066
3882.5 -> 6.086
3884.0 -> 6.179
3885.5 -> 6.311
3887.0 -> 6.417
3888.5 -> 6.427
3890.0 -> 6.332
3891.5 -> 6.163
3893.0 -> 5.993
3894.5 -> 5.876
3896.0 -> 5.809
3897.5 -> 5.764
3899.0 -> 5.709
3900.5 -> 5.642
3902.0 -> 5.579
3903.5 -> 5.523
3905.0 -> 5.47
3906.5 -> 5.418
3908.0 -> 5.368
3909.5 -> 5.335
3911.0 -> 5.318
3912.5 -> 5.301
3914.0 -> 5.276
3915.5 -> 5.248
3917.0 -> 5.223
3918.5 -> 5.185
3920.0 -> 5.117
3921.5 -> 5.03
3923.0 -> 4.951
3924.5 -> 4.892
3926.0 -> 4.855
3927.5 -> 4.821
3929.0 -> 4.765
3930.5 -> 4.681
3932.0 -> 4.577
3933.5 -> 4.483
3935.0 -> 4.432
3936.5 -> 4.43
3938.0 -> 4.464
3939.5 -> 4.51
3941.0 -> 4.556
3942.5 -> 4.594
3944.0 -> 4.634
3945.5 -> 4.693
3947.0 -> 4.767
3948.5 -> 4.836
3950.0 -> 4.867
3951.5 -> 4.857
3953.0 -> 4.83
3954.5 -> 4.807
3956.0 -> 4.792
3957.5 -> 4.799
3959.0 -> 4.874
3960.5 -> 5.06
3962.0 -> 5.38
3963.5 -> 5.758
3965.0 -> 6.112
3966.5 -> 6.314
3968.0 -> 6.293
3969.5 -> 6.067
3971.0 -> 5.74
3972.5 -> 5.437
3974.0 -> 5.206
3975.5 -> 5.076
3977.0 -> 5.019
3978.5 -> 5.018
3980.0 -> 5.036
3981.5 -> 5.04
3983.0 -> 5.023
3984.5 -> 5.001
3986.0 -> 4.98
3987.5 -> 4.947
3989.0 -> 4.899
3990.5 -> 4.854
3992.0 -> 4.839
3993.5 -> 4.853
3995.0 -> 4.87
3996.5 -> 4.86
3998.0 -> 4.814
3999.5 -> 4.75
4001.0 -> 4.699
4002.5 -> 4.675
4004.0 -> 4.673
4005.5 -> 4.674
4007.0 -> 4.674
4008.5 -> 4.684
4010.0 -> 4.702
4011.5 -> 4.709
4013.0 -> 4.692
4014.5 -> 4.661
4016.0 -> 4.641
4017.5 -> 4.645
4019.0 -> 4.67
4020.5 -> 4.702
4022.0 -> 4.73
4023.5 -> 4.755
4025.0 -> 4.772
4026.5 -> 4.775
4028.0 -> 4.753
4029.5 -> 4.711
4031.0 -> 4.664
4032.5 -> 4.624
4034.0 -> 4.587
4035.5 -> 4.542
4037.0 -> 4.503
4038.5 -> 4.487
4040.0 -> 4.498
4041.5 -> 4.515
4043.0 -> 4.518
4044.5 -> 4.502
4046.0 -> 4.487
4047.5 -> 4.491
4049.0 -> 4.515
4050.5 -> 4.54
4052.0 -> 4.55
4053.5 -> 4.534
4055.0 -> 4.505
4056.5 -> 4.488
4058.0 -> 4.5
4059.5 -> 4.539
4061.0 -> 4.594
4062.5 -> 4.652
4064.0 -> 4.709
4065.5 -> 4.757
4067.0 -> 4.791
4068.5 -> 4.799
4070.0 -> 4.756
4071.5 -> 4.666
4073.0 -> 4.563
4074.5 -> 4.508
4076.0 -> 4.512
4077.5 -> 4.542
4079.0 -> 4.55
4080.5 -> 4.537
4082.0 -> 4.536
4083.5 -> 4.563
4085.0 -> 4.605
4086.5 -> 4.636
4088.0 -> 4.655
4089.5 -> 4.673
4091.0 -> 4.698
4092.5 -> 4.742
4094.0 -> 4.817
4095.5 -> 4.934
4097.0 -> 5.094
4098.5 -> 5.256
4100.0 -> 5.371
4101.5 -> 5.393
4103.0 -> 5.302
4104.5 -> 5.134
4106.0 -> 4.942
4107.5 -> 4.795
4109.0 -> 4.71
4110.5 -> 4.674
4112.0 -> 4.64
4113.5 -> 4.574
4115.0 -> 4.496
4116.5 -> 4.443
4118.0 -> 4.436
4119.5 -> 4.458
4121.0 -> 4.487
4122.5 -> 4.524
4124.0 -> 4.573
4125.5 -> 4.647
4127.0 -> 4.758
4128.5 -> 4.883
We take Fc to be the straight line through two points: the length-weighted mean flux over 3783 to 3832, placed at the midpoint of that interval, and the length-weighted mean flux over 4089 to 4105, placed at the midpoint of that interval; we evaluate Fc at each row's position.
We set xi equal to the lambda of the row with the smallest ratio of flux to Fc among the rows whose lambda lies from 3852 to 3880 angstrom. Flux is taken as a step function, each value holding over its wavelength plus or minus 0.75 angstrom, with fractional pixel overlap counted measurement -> 3852.5 angstrom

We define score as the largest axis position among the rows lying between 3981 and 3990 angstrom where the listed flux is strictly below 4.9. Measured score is 3989.0 angstrom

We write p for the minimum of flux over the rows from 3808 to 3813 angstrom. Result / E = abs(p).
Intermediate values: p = 5.458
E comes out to 5.5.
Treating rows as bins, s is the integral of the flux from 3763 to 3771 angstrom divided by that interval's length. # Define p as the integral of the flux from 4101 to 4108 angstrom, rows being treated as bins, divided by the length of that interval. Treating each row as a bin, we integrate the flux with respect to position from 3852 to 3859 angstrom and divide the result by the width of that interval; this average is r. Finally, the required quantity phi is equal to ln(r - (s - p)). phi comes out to 1.55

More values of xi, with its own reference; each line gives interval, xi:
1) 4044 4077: 4046.0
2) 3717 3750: 3743.0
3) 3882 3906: 3905.0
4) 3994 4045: 4038.5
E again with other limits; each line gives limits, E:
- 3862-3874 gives 7.2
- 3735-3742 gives 5.8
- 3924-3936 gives 4.4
